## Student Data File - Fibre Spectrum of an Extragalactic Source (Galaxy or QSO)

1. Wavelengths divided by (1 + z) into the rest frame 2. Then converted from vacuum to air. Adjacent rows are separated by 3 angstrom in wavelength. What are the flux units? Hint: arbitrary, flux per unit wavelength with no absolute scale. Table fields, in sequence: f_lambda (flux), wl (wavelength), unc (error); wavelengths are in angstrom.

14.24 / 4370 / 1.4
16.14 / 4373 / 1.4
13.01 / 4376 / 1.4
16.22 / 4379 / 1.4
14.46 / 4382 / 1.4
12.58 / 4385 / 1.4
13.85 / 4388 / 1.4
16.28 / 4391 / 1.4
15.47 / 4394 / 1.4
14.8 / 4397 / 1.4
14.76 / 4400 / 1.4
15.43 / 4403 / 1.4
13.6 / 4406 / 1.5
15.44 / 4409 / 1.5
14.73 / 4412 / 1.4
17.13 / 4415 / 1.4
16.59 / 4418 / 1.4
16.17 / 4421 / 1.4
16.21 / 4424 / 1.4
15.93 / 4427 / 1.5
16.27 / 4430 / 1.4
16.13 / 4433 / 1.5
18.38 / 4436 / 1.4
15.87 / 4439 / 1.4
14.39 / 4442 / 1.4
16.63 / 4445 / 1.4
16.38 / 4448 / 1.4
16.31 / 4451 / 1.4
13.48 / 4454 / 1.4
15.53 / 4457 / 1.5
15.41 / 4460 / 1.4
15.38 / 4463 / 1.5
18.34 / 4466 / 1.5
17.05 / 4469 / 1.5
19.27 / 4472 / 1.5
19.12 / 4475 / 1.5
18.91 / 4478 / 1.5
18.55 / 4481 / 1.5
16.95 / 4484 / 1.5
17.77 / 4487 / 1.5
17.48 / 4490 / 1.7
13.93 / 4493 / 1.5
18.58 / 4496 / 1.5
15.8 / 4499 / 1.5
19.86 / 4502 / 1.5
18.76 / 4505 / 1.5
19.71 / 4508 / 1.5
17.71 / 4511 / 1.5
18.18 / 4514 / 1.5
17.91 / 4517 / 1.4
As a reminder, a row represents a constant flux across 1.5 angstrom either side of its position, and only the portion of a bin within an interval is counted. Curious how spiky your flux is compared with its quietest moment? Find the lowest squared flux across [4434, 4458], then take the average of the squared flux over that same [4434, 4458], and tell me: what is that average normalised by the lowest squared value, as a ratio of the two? 1.40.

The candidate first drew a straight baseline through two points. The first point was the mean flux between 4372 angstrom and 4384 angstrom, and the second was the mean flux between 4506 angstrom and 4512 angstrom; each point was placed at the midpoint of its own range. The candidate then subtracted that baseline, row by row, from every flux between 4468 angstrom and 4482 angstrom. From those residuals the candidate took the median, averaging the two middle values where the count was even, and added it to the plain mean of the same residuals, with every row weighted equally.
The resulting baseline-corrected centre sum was 1.9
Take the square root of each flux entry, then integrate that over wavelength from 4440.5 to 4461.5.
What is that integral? 82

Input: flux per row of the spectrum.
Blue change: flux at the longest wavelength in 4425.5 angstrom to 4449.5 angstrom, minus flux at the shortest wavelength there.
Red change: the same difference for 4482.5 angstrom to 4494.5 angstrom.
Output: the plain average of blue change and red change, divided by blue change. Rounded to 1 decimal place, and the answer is -2.9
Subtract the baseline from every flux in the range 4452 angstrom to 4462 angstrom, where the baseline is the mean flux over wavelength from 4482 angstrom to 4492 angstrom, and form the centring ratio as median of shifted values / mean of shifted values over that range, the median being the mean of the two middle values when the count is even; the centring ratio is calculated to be 0.8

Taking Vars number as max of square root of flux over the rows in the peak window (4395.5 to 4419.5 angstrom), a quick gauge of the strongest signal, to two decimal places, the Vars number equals 4.14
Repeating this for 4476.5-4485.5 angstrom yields 4.35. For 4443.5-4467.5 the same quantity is 4.28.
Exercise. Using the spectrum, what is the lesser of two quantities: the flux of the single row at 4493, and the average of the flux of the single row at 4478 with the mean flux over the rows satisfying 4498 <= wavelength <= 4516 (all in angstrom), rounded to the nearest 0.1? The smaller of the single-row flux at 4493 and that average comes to 13.9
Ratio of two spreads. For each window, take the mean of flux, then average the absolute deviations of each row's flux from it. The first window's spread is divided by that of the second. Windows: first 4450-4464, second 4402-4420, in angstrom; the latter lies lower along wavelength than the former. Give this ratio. 0.76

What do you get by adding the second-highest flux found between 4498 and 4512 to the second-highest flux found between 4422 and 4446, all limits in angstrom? 36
